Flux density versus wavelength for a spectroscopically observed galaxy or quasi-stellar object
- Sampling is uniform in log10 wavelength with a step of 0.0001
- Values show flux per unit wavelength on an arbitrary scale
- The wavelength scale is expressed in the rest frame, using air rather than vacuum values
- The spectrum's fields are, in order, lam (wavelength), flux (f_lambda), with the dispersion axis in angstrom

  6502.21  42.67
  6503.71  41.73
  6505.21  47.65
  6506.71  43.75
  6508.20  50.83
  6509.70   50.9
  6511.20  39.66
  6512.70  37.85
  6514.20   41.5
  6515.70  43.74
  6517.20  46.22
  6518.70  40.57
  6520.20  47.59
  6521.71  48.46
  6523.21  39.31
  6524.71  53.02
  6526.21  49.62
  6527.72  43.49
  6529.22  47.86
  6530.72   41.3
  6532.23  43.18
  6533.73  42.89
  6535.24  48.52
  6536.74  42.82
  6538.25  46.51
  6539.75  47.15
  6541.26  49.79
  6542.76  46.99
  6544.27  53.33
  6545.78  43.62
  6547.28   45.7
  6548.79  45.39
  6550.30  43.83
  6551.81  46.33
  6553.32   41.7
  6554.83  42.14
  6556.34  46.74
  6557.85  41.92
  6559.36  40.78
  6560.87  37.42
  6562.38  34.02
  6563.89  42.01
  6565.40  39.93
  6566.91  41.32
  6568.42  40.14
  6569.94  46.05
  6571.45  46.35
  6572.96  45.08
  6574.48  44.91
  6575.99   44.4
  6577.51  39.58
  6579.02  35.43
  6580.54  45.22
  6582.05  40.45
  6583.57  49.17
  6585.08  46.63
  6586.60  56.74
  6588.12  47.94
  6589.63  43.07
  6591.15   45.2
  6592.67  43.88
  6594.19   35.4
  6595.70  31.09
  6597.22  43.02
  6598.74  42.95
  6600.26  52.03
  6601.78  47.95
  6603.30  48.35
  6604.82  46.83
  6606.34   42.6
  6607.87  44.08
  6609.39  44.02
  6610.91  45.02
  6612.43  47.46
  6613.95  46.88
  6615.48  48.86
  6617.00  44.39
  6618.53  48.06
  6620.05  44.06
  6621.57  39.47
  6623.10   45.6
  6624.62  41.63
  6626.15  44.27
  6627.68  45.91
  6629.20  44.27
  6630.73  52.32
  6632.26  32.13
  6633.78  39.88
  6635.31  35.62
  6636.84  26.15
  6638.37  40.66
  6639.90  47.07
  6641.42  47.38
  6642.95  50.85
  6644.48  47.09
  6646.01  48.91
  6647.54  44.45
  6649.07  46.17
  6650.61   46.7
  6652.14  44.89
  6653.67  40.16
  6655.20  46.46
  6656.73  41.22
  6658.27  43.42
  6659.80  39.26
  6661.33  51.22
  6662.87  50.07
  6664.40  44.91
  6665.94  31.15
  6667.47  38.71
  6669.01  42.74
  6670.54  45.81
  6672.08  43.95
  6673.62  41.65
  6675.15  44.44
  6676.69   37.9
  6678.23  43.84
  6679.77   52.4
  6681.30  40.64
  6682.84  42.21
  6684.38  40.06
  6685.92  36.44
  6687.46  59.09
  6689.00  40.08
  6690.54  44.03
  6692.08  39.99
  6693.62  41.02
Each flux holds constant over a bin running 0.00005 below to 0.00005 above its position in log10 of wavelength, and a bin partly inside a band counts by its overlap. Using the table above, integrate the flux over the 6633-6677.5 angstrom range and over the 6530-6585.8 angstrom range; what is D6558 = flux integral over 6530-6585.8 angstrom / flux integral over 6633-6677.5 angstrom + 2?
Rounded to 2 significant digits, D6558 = 3.3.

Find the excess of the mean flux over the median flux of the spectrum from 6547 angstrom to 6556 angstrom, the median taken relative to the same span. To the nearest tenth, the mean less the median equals -0.4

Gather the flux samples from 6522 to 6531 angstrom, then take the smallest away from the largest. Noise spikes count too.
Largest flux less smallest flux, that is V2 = 13.7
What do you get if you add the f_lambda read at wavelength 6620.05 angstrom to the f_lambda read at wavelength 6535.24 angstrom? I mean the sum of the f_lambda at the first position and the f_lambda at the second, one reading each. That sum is 93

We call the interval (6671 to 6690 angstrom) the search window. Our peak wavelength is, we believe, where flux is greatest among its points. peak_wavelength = 6687.46 angstrom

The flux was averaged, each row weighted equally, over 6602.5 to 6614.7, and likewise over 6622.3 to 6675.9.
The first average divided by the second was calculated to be 1.05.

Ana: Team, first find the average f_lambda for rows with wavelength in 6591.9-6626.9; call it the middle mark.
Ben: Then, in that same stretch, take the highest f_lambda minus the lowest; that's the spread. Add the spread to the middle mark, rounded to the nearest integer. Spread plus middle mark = 65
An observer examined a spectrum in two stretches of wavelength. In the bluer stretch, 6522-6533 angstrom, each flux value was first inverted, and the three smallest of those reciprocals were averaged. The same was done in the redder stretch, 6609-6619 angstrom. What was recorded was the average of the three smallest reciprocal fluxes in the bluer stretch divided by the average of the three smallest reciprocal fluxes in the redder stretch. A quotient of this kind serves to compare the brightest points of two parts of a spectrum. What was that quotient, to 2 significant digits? 0.96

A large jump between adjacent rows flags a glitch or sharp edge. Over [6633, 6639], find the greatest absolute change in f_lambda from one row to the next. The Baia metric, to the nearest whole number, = 15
